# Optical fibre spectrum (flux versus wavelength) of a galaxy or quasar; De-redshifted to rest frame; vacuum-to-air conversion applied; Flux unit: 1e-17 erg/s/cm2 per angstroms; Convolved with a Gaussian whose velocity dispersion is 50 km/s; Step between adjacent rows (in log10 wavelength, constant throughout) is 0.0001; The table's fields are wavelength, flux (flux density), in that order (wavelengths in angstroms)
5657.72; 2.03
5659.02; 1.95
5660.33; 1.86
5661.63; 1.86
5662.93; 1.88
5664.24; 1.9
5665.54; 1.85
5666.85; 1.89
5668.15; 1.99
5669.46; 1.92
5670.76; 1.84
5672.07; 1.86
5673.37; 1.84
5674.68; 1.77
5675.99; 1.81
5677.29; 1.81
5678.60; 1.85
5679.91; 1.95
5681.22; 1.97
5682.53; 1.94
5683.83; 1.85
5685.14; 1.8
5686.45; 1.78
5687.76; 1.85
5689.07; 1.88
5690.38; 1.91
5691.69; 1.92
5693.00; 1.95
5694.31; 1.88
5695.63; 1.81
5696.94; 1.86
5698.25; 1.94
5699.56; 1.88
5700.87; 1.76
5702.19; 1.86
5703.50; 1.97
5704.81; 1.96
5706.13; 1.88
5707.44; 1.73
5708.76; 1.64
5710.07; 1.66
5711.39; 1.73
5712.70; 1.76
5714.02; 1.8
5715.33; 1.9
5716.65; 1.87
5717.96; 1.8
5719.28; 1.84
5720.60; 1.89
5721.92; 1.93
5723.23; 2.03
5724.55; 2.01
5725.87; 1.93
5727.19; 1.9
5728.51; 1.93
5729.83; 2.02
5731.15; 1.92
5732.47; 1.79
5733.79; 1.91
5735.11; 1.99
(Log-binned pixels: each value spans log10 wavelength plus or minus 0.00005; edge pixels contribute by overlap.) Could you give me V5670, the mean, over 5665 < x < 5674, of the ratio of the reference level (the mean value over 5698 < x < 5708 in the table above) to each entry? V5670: 0.994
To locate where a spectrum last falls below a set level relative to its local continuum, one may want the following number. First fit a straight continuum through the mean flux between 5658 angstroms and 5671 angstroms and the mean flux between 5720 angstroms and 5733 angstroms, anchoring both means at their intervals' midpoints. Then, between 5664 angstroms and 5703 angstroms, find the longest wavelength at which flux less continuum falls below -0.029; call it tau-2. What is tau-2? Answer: 5702.19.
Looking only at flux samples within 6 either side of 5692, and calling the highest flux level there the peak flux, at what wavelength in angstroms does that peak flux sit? 5693.00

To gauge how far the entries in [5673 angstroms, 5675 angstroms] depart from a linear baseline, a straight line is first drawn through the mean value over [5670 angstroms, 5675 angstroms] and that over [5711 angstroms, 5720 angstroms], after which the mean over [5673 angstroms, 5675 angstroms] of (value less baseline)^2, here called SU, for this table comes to 0.002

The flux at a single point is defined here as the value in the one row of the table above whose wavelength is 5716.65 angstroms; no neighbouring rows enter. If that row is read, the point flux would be 1.87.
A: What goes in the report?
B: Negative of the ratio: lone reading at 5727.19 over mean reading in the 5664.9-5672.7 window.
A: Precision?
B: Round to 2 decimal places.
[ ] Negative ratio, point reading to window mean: -1.00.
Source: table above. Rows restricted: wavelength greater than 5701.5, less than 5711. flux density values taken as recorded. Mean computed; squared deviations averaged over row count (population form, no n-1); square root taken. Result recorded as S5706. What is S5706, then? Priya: 0.13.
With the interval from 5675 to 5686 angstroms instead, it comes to 0.07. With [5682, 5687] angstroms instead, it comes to 0.06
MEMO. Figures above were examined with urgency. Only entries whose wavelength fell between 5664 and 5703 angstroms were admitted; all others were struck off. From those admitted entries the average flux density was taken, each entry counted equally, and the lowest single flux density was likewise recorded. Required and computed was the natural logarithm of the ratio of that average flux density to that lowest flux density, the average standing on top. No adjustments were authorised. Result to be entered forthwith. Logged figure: 0.061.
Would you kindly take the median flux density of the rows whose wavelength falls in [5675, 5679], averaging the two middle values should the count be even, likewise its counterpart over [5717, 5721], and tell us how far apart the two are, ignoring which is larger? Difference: 0.030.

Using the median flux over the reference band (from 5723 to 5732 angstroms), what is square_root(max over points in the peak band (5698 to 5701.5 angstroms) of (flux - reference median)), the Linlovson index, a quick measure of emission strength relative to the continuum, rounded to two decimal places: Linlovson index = 0.10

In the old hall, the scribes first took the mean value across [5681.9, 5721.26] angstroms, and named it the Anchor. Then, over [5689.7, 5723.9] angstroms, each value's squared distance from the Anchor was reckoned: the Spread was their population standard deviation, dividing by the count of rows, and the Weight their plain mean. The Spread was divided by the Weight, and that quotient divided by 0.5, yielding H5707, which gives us 2.5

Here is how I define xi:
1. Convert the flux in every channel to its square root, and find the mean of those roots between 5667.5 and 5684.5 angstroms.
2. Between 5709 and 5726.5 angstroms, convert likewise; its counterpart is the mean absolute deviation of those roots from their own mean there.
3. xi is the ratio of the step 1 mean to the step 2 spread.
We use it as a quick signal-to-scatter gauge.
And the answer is 44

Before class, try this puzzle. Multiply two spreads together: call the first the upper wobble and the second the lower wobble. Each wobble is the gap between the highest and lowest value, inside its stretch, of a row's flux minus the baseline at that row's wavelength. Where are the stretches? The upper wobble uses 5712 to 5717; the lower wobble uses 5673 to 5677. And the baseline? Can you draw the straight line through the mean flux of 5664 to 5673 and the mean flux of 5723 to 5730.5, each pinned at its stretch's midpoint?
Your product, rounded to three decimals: 0.010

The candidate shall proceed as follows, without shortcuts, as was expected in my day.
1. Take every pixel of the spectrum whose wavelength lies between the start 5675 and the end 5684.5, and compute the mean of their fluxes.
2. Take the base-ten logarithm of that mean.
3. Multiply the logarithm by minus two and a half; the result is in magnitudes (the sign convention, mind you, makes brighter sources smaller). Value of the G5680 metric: -0.69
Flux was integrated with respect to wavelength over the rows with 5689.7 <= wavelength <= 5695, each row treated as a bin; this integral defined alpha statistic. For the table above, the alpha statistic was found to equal 10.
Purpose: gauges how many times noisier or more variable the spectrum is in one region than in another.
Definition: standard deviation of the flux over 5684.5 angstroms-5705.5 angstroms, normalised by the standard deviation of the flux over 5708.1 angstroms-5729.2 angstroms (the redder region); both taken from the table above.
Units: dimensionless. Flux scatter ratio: 0.57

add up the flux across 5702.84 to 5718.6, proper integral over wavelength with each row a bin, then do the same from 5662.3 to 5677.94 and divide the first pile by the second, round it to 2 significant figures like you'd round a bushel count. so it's 0.98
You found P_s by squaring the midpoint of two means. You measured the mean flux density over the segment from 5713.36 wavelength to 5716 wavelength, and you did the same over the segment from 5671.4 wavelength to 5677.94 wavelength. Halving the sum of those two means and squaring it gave 3.36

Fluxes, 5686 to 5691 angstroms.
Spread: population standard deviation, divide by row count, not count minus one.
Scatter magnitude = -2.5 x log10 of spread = 3.29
